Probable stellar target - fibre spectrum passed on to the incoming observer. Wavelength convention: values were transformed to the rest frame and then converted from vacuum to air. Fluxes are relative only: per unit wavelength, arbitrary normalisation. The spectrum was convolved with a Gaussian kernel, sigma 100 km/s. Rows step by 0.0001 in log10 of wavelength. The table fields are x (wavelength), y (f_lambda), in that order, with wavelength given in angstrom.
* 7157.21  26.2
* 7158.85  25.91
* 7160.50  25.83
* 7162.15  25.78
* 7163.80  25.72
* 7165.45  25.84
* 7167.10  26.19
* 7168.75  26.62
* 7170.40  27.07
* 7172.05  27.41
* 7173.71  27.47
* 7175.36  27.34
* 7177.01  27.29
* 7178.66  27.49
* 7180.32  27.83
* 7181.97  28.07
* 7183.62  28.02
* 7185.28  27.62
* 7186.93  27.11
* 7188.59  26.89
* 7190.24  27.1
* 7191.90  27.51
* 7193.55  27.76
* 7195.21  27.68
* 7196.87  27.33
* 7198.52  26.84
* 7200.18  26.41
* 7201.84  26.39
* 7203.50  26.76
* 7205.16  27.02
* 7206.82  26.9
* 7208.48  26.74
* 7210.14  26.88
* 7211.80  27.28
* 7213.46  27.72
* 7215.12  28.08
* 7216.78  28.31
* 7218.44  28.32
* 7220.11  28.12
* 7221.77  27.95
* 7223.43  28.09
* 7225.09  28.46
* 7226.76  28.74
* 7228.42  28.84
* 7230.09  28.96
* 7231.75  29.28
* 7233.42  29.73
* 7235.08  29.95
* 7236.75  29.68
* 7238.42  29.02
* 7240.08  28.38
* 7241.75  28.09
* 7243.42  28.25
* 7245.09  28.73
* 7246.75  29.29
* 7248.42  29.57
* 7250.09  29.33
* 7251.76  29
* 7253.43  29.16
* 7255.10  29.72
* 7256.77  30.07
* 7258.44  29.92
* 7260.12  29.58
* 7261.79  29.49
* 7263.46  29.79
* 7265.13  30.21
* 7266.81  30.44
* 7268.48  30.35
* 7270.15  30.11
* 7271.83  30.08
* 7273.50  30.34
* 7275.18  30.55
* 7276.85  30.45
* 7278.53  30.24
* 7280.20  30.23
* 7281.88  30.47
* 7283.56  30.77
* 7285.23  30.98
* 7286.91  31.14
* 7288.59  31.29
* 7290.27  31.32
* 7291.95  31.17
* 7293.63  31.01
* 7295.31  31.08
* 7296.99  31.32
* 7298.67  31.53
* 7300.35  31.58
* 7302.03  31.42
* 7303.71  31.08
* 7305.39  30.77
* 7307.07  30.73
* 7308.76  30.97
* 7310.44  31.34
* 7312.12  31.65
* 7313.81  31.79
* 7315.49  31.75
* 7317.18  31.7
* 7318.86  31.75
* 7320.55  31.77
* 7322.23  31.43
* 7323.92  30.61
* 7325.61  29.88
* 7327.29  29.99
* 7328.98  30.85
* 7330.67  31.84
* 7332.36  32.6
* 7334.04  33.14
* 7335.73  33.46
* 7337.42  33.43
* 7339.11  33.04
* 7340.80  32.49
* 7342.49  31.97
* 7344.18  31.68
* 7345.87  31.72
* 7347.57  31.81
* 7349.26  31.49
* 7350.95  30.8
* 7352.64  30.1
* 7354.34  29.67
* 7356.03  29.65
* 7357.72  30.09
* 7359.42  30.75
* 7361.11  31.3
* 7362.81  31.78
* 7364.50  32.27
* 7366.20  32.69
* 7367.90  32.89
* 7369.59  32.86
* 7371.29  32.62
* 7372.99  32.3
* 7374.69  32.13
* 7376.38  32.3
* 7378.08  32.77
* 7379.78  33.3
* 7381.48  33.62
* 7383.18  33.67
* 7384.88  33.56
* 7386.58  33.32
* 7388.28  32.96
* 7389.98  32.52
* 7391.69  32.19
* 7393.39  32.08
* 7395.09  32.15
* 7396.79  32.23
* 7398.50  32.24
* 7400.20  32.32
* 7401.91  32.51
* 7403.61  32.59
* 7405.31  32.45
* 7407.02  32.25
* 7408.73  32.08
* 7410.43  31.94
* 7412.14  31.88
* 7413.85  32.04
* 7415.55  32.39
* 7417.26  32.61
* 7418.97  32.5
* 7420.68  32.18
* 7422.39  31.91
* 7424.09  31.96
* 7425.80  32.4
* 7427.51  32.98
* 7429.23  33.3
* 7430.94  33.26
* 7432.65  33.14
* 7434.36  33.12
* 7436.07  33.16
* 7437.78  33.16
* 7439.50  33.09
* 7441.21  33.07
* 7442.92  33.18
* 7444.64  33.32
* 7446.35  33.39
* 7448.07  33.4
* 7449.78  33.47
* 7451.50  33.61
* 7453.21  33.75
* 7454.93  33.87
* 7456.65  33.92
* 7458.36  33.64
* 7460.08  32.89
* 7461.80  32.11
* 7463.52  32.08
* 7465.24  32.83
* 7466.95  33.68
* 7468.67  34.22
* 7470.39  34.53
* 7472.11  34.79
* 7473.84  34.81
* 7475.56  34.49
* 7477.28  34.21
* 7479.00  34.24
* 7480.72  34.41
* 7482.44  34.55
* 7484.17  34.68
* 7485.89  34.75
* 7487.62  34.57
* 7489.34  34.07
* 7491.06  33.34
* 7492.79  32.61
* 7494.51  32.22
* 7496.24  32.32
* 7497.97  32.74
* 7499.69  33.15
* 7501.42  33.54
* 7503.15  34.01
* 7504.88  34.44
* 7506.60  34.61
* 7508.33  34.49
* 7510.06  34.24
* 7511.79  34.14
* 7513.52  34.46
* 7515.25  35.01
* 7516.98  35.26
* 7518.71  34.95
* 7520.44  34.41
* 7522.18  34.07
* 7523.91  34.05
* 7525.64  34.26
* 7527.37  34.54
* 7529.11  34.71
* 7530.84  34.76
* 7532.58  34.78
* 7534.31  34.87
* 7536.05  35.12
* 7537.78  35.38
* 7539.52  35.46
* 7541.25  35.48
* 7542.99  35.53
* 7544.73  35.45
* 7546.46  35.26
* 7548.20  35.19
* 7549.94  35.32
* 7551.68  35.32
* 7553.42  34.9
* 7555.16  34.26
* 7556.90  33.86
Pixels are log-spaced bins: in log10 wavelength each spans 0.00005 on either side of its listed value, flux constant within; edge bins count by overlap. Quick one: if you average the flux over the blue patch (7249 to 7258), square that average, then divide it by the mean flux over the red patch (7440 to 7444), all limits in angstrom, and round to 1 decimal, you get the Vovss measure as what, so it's 26.2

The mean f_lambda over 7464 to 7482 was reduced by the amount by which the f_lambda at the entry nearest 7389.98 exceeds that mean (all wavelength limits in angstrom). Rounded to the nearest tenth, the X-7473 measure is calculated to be 35.9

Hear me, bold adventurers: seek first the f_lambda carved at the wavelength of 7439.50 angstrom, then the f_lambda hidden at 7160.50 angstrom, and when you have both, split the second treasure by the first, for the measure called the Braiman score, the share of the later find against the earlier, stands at 0.78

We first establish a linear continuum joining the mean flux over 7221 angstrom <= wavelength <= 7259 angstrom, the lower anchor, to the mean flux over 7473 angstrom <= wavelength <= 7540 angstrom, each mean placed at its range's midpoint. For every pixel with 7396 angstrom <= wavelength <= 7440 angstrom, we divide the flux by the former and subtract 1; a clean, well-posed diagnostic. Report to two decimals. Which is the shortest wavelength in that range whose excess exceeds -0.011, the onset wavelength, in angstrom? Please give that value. 7396.79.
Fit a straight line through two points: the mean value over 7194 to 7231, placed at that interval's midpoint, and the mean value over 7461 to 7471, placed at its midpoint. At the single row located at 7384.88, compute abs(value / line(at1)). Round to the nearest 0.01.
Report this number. 1.07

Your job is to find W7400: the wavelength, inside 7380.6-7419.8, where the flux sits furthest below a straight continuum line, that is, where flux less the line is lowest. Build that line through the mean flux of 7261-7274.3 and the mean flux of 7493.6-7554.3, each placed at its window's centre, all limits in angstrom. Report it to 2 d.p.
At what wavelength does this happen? 7412.14 angstrom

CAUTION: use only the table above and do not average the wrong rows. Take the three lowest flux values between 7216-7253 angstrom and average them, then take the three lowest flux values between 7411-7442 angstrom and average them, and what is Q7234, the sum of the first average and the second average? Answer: 60.0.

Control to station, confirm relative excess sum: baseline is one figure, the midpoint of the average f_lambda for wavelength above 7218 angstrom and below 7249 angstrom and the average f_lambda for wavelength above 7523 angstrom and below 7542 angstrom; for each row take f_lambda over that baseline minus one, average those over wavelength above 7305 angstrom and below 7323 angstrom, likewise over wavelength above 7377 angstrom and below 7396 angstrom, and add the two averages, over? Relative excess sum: 0.021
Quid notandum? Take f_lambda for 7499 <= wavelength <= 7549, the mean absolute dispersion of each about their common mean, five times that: 2.4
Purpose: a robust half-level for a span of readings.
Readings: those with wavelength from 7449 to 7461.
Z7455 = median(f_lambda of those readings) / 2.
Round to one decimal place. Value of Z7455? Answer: 16.8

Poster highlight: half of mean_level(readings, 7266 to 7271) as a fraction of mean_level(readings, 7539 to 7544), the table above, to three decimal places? 0.427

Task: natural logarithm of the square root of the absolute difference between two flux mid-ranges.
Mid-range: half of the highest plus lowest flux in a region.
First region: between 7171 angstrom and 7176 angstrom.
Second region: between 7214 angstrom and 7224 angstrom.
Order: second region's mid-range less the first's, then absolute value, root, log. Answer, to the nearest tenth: -0.2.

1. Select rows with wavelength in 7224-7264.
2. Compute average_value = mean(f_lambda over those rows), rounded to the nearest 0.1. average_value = 29.2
